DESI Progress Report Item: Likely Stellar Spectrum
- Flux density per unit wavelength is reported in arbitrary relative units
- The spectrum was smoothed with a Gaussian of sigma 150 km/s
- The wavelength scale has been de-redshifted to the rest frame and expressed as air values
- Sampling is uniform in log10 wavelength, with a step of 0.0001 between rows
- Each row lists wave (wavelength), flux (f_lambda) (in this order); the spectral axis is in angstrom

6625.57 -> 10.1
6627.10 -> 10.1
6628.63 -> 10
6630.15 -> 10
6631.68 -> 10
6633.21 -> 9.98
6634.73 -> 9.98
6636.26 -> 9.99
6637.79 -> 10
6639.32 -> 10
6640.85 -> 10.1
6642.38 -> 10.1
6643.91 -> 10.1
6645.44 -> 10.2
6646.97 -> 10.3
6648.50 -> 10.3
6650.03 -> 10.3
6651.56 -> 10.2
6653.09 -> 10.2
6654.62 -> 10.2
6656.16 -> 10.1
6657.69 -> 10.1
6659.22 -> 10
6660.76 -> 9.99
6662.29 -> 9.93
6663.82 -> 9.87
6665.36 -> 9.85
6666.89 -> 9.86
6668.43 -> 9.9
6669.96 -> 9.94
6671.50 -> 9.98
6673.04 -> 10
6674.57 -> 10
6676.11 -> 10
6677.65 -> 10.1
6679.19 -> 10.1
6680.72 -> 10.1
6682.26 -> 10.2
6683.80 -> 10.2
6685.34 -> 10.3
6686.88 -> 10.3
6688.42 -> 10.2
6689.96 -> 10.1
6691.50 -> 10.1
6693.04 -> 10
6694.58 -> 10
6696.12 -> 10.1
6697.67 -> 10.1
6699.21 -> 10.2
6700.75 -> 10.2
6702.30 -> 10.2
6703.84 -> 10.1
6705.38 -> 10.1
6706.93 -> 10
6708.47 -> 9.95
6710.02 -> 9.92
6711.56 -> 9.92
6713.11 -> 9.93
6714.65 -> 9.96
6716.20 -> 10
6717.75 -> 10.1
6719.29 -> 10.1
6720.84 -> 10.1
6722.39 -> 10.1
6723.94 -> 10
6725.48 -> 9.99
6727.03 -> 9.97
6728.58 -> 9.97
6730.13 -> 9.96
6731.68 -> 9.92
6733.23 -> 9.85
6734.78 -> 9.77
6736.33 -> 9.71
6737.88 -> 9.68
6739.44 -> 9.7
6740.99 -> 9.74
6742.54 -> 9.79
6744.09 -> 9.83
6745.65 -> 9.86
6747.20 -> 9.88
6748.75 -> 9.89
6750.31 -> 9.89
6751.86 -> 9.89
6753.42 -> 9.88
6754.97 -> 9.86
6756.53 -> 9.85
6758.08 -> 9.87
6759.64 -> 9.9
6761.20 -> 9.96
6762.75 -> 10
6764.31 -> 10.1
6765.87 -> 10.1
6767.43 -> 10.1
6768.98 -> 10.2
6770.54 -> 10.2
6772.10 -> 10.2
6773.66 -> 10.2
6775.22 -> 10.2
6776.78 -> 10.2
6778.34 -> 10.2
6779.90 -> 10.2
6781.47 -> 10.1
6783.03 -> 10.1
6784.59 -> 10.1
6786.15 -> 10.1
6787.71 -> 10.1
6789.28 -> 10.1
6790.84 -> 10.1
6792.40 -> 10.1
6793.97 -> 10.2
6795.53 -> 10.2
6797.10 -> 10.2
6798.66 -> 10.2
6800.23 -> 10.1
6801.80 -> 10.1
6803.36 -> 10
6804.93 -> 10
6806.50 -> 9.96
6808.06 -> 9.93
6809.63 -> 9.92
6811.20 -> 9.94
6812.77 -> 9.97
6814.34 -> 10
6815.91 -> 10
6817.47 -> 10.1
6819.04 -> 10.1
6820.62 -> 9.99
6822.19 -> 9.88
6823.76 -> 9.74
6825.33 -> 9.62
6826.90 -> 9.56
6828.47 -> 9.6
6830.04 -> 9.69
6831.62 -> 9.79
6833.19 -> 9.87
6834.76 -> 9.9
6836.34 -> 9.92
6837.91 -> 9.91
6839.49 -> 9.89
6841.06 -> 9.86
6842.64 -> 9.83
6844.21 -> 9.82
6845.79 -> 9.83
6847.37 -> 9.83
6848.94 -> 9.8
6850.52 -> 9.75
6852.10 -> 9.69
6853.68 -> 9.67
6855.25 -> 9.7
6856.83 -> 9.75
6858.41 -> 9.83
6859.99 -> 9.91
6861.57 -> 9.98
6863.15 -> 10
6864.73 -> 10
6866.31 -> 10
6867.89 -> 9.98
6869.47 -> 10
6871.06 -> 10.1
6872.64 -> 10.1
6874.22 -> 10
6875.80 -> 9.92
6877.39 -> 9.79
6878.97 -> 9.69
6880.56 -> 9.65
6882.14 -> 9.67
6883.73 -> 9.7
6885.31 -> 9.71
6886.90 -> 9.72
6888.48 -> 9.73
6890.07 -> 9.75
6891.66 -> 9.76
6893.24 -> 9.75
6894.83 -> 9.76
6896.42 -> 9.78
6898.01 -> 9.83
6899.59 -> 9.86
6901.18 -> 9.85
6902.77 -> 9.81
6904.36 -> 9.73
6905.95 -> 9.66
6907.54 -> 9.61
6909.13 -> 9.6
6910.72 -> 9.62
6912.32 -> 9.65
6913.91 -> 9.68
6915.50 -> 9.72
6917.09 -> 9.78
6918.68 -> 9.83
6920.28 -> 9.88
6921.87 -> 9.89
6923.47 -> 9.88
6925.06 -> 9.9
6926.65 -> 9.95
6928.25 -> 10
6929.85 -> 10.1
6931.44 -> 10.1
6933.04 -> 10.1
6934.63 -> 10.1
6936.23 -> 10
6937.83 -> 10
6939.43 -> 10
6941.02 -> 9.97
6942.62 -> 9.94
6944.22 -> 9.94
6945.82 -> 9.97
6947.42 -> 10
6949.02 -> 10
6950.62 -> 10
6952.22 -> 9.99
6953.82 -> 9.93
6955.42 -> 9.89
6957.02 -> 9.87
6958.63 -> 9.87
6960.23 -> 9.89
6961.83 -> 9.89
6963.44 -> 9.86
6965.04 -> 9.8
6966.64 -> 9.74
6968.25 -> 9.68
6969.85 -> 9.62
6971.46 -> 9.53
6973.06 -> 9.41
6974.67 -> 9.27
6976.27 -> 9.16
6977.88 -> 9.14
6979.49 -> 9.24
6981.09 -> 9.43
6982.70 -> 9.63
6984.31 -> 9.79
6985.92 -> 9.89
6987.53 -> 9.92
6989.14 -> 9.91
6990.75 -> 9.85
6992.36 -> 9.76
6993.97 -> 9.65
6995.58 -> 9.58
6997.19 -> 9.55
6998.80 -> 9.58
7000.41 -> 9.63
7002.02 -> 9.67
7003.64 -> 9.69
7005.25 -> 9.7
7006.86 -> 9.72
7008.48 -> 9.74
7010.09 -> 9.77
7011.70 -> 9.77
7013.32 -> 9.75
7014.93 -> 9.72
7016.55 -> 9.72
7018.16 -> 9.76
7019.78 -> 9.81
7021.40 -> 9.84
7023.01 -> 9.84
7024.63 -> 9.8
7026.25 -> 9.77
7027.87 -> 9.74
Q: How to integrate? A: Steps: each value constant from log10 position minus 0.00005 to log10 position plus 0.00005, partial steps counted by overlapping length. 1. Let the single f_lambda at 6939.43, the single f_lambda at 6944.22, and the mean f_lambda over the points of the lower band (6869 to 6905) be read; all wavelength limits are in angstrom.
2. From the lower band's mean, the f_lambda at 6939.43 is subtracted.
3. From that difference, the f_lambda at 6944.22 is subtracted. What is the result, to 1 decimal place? -10.1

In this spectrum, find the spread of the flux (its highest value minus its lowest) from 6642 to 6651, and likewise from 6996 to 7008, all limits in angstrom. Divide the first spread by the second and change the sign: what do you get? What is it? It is -1.2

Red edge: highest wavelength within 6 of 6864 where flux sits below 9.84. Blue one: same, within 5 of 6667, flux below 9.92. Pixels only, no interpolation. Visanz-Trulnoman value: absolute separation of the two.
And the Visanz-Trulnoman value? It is 190.0 angstrom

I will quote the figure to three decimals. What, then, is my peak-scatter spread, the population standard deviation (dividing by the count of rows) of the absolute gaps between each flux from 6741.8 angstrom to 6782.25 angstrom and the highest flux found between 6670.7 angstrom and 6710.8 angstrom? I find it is 0.150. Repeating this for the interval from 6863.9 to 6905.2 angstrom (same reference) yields 0.133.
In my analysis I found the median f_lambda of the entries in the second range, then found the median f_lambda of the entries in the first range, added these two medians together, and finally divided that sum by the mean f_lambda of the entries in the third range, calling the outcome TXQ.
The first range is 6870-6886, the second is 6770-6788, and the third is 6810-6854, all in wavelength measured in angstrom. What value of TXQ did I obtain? 2.03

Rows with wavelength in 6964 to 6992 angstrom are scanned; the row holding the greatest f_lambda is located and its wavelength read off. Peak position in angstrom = 6987.53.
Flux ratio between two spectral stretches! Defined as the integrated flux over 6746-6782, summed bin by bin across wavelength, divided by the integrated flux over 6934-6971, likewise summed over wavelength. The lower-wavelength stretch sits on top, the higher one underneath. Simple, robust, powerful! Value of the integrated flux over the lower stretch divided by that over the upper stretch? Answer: 0.99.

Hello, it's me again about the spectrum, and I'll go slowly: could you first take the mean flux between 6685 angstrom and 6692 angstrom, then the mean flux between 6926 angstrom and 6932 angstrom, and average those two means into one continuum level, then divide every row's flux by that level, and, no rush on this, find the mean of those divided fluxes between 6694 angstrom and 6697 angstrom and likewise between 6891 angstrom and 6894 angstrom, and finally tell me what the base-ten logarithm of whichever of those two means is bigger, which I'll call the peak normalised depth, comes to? -0.003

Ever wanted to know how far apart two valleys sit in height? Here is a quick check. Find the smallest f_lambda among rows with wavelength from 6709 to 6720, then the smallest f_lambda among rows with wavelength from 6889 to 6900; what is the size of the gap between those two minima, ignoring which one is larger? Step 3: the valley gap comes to 0.17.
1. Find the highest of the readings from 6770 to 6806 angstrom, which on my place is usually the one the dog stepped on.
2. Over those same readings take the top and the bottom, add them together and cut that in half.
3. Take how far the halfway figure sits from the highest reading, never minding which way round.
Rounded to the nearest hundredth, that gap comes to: 0.10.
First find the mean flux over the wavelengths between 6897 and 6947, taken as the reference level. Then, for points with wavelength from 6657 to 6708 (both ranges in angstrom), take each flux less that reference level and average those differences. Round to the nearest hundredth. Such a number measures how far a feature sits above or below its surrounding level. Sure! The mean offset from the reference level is 0.19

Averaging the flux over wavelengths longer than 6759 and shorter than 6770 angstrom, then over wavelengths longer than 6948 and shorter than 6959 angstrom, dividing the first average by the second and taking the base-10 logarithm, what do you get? 0.005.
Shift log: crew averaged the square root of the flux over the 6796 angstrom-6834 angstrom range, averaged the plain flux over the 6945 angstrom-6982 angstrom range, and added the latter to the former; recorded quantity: 12.9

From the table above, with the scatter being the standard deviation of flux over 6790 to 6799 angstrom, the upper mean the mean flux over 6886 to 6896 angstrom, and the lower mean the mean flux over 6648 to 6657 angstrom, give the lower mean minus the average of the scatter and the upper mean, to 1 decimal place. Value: 5.3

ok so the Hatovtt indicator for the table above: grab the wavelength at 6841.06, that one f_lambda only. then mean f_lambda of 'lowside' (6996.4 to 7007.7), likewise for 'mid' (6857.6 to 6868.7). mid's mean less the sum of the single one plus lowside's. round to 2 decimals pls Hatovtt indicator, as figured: -9.55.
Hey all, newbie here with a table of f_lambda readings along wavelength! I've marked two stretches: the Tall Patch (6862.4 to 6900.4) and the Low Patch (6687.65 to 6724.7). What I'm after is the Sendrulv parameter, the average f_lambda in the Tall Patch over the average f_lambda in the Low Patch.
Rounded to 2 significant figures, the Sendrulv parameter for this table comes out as 0.98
